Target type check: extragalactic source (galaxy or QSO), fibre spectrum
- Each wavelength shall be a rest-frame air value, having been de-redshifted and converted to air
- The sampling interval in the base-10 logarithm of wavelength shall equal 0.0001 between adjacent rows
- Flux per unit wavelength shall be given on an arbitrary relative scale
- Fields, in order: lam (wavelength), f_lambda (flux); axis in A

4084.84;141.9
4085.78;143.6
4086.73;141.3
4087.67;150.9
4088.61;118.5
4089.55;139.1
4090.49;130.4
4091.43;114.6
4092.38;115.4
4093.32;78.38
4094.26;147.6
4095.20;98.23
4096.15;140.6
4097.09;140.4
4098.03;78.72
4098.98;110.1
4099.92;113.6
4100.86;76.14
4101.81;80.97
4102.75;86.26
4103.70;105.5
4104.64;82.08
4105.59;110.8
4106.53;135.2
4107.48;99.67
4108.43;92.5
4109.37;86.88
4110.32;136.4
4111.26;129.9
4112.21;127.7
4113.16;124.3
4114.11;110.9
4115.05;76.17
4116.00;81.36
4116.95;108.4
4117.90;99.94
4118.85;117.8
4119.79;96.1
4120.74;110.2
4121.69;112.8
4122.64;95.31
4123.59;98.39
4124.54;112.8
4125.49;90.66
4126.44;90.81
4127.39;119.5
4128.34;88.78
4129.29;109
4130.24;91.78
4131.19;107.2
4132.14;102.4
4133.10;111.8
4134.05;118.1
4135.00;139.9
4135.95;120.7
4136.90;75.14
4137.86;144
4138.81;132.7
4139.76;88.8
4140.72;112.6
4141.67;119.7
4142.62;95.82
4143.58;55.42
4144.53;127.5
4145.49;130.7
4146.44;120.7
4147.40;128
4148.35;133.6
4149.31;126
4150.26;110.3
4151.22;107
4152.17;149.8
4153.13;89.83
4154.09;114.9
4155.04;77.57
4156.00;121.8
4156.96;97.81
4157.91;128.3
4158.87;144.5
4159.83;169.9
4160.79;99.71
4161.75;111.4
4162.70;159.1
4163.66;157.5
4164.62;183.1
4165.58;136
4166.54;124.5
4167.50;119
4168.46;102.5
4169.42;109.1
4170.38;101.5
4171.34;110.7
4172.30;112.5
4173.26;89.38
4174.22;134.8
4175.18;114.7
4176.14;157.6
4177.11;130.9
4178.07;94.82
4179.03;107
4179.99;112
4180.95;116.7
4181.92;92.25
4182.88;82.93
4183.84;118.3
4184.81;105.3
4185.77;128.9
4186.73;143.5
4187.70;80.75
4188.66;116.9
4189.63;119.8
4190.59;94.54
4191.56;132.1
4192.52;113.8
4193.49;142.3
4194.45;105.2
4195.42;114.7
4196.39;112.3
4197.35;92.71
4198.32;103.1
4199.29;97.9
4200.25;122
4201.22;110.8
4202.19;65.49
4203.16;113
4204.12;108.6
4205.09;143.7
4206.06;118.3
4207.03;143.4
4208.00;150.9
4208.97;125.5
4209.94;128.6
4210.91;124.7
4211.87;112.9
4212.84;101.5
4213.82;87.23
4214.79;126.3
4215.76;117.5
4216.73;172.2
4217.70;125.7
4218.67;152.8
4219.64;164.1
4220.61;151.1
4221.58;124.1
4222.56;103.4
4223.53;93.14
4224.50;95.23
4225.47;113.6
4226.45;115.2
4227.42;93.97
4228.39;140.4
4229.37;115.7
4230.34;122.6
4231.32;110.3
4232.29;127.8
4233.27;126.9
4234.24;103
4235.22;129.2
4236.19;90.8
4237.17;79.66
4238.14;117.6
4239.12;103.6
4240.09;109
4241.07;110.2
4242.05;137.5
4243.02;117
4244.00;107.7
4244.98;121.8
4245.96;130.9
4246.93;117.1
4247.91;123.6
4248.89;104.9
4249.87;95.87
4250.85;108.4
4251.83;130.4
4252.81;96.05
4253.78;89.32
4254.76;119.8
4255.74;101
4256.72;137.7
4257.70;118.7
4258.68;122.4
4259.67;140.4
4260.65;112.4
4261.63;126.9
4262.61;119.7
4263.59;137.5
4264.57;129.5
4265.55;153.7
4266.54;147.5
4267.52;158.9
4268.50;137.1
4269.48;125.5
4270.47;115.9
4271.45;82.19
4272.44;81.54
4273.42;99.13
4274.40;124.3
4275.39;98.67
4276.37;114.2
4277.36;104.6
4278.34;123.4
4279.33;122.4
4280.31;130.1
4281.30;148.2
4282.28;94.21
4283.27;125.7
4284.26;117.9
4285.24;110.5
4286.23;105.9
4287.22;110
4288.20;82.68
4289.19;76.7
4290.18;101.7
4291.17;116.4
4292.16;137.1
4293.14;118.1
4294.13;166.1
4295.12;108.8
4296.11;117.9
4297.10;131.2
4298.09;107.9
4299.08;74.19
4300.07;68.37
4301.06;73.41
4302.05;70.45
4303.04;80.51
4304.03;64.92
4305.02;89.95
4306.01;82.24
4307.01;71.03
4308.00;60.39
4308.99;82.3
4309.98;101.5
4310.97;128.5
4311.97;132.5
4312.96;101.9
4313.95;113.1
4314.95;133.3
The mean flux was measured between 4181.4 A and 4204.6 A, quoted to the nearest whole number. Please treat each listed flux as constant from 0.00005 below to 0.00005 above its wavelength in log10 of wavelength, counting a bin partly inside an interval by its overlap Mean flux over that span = 109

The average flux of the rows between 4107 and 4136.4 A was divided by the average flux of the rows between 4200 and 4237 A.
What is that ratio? 0.89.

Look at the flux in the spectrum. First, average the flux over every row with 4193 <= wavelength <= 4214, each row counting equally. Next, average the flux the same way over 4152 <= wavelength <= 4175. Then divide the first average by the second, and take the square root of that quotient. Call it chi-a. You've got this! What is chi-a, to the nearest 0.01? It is 0.97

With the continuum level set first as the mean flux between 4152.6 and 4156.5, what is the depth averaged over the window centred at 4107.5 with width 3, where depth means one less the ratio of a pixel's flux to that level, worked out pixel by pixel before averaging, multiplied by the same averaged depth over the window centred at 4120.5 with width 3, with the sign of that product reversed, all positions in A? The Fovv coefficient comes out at -0.004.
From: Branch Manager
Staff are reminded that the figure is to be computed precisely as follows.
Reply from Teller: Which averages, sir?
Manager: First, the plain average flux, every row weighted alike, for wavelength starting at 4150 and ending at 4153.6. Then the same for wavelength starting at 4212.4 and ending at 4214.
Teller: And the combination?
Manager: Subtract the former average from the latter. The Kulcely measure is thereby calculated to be -20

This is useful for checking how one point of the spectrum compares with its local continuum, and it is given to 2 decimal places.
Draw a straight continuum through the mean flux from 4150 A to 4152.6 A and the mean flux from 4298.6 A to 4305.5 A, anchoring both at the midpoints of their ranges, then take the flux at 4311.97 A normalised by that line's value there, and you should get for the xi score 1.86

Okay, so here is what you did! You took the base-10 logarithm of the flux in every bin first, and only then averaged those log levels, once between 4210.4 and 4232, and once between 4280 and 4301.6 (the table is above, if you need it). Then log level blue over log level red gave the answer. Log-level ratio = 1.02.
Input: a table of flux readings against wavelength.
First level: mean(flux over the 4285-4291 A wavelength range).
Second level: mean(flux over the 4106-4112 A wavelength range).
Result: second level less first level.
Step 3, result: 16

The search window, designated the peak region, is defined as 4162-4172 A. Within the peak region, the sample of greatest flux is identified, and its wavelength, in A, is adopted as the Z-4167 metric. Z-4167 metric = 4164.62 A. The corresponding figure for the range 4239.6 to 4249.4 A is 4242.05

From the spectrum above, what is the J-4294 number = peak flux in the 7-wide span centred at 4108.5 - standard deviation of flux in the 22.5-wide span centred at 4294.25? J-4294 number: 111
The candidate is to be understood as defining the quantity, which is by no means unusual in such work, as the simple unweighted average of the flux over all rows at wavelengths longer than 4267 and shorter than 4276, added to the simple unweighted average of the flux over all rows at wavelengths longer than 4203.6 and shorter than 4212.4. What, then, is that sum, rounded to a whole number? 242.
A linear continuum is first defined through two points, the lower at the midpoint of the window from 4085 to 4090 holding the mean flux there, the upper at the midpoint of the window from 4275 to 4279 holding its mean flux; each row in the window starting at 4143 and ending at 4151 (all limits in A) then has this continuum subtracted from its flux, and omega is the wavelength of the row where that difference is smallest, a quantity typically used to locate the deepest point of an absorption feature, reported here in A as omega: 4143.58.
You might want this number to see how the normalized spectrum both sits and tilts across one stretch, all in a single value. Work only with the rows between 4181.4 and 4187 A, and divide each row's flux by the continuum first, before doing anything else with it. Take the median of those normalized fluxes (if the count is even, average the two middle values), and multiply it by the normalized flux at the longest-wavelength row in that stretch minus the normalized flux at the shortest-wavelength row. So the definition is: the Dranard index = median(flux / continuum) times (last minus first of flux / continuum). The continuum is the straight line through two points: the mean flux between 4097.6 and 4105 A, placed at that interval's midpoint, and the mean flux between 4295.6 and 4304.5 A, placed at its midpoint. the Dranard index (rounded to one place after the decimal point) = 0.7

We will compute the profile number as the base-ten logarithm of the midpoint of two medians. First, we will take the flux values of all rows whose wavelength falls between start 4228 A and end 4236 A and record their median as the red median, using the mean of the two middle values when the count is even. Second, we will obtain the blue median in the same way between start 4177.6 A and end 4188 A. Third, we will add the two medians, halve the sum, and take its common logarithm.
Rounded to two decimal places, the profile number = 2.06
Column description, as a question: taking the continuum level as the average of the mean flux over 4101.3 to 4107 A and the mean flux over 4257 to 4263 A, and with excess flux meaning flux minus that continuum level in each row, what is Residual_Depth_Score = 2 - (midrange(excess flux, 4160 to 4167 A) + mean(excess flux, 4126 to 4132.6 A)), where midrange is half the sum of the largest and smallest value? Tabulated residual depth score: -17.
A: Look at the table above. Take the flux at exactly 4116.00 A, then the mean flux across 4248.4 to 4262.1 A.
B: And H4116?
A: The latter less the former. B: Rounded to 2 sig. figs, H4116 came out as 33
